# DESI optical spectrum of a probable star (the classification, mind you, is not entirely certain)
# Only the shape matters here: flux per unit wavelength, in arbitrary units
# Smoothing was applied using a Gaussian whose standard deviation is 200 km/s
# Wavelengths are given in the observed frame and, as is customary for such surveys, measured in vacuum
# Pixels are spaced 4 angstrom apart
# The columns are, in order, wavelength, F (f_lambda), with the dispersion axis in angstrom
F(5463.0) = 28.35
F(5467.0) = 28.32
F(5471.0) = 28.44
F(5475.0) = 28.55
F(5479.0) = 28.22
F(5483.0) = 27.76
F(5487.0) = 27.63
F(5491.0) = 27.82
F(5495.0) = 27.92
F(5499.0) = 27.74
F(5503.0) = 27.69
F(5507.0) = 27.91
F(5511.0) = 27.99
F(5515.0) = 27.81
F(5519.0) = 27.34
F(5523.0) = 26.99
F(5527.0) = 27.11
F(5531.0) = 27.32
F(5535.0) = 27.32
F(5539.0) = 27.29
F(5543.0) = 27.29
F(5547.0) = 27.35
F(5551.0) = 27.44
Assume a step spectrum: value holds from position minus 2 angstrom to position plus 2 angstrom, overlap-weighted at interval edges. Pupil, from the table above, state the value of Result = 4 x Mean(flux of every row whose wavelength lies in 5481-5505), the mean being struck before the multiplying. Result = 111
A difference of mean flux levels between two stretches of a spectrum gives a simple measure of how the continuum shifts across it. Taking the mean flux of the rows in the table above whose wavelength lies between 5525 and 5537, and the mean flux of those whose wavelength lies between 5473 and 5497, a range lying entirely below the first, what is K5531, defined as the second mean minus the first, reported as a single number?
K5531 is 0.7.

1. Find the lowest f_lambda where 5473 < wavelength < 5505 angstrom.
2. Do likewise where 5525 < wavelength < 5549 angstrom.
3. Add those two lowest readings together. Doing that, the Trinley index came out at 54.7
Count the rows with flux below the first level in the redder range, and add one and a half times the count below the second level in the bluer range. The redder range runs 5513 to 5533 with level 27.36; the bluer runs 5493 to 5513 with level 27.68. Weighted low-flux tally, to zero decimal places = 4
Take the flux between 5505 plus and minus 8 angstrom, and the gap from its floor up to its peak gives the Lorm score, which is 0.30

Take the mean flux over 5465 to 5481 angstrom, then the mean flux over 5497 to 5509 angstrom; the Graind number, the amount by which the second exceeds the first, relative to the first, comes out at -0.021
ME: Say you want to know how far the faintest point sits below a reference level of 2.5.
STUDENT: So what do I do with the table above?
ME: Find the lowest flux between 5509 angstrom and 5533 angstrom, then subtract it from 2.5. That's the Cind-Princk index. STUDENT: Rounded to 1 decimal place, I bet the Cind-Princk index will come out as -24.5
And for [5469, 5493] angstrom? -25.1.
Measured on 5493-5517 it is -25.2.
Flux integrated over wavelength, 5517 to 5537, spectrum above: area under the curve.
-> 544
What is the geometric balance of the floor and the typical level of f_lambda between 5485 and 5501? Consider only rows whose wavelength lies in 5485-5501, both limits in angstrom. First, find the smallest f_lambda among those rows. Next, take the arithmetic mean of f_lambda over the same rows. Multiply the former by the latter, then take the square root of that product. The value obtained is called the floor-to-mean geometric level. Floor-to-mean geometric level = 27.7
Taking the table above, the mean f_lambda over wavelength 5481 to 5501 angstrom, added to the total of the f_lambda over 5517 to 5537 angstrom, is 164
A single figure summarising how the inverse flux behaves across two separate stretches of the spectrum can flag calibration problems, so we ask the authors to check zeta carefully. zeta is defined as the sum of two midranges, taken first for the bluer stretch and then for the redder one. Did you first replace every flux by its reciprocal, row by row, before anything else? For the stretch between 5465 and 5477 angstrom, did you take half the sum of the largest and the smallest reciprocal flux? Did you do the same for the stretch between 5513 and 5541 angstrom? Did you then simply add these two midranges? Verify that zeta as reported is 0.0717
